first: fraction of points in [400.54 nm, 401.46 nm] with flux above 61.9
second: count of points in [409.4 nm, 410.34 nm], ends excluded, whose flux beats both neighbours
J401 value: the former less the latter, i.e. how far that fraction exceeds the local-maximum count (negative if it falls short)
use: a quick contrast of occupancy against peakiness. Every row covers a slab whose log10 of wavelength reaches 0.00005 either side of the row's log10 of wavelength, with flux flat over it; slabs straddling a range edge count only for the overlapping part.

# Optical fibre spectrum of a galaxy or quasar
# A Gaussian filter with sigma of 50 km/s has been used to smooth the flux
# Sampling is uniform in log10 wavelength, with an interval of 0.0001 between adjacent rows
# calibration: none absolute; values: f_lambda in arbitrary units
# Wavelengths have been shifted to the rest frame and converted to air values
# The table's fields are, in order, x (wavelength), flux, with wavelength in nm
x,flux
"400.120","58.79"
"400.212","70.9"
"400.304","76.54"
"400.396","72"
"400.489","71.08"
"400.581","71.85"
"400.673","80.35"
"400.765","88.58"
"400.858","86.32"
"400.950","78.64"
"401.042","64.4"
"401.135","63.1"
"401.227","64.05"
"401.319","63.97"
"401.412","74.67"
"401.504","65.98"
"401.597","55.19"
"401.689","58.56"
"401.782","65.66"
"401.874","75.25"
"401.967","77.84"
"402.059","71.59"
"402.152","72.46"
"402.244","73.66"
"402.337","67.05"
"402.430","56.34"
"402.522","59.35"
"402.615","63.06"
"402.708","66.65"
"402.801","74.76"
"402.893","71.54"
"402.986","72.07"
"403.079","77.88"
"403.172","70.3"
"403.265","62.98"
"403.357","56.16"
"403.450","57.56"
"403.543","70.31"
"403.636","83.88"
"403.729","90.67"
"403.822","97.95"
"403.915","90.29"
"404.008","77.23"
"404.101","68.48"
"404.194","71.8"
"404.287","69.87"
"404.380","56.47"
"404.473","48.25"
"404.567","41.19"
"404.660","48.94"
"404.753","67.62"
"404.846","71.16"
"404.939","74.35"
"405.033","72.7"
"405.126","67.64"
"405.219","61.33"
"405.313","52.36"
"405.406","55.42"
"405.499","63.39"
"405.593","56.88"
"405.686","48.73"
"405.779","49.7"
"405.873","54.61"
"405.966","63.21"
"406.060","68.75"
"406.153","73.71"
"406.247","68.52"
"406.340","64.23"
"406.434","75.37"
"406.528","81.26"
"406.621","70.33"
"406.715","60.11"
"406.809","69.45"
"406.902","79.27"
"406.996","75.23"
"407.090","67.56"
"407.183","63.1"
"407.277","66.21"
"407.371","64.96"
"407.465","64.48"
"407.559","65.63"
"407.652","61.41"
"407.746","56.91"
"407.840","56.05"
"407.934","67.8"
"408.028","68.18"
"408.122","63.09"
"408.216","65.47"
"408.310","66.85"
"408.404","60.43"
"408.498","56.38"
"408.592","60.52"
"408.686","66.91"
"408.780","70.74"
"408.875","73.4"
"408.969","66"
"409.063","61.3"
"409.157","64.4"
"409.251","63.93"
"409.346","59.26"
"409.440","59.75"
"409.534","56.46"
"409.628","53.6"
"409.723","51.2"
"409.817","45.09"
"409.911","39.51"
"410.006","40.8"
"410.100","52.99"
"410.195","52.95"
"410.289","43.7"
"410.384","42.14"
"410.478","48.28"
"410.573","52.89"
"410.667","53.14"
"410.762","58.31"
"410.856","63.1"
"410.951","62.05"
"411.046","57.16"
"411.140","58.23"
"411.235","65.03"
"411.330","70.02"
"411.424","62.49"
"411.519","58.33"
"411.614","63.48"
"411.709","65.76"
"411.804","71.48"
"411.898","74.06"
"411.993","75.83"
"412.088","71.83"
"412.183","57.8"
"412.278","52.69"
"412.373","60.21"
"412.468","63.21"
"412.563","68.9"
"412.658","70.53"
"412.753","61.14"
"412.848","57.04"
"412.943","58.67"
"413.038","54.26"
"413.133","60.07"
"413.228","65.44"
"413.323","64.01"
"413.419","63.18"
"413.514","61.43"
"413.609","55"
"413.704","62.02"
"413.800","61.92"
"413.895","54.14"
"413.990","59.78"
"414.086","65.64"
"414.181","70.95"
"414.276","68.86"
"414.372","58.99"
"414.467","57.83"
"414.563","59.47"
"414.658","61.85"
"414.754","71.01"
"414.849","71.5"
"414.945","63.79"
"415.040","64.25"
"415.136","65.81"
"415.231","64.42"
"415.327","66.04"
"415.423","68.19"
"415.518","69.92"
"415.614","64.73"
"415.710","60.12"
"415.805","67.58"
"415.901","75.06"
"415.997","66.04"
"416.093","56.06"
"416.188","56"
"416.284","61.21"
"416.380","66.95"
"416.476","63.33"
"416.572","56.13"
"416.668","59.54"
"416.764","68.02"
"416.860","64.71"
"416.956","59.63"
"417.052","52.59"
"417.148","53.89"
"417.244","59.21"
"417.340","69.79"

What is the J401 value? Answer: 0.00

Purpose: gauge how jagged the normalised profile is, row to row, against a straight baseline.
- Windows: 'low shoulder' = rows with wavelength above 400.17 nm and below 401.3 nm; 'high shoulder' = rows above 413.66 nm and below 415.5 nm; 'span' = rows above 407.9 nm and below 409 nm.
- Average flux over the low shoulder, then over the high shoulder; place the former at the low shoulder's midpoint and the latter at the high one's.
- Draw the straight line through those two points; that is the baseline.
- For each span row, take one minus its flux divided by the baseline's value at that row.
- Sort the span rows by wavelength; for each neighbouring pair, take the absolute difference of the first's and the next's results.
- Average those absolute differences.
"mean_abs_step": 0.059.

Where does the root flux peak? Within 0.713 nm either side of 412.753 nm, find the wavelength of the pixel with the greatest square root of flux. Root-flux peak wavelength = 412.088 nm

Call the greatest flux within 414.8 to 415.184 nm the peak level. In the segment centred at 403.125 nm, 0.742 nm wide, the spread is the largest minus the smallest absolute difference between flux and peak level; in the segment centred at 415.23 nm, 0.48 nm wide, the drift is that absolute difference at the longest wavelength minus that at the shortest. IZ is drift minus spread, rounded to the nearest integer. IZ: -19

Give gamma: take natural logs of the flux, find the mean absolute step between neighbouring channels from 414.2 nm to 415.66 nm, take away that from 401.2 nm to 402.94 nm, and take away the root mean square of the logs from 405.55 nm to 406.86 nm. -4.19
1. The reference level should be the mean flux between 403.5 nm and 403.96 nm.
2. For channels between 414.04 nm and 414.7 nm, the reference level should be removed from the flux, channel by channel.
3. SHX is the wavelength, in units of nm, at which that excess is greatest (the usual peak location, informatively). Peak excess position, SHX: 414.181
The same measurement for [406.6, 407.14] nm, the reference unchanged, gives 406.902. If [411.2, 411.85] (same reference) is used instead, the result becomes 411.804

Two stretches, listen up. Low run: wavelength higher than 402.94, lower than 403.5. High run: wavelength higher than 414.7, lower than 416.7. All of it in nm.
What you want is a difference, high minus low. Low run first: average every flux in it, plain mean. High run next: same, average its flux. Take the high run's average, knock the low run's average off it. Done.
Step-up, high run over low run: -1.5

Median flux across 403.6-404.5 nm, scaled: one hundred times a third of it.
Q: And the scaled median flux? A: 2484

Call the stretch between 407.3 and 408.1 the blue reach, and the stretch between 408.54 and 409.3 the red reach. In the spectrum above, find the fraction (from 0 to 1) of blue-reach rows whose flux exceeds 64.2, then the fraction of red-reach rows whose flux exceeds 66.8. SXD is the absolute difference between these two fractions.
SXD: 0.25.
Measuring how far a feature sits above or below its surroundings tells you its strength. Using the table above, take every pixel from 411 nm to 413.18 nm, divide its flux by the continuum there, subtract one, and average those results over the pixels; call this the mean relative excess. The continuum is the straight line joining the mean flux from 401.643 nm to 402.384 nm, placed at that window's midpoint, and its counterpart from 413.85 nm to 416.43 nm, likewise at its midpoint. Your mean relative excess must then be -0.035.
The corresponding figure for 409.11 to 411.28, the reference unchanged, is -0.187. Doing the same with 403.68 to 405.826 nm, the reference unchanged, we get -0.054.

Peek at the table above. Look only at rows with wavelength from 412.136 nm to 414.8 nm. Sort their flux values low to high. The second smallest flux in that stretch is 54.14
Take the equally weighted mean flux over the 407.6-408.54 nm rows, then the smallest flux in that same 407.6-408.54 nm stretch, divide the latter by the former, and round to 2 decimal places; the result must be 0.90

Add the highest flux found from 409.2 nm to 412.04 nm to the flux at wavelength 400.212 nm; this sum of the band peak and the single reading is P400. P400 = 147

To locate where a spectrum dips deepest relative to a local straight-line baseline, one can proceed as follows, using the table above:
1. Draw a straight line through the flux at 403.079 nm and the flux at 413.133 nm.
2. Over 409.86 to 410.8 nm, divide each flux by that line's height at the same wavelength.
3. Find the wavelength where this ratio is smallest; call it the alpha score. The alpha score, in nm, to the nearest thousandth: 409.911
